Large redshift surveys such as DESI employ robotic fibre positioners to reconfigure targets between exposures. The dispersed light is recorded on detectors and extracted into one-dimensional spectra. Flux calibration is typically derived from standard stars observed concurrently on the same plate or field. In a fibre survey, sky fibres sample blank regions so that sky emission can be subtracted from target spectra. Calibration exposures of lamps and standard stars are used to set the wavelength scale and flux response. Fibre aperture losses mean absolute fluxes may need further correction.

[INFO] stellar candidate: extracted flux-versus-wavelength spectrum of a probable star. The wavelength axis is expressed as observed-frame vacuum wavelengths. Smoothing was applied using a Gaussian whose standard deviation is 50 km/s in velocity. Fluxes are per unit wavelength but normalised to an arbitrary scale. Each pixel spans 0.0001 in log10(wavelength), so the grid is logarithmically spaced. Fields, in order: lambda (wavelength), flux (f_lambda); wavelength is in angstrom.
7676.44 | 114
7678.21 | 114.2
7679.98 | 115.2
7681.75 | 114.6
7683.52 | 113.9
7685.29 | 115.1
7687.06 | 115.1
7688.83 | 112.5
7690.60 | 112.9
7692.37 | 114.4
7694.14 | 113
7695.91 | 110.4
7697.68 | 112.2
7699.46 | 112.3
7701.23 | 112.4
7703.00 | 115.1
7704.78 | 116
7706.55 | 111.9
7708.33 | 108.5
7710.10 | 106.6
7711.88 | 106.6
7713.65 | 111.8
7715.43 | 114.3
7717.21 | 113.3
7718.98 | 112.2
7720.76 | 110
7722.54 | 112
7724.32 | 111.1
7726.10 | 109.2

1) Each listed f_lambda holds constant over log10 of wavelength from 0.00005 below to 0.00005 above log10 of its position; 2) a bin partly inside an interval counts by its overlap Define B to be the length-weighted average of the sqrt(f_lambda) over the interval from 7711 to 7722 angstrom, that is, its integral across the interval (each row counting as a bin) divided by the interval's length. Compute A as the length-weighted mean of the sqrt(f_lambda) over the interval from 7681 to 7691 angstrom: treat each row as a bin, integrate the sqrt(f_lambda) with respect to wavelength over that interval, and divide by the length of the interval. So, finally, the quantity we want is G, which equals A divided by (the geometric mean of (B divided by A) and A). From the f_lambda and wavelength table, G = 3.29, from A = 10.7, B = 10.6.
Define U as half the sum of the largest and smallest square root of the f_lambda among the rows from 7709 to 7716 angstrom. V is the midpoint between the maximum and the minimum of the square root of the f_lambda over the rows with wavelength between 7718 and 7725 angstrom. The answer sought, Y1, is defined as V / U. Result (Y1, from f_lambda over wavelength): 1.00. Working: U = 10.5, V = 10.5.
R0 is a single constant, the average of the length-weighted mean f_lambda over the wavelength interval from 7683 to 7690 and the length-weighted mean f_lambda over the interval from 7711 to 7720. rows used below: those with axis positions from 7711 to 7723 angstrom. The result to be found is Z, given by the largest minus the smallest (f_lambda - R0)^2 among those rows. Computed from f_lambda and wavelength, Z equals 39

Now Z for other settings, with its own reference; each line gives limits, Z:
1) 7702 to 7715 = 39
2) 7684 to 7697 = 6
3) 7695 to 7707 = 9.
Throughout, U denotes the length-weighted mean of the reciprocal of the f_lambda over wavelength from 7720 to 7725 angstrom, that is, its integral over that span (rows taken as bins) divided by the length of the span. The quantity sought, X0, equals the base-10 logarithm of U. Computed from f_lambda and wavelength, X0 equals -2.05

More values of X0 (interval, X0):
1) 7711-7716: -2.04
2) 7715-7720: -2.05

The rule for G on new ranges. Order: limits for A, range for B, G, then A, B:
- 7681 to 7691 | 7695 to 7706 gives 3.27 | 10.7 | 10.6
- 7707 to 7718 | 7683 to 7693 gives 3.21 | 10.5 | 10.7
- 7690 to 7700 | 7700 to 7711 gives 3.26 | 10.6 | 10.6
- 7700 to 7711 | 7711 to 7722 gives 3.25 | 10.6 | 10.6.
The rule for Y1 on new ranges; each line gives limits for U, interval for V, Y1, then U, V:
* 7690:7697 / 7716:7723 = 1.00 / 10.6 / 10.6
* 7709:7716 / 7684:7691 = 1.02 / 10.5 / 10.7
